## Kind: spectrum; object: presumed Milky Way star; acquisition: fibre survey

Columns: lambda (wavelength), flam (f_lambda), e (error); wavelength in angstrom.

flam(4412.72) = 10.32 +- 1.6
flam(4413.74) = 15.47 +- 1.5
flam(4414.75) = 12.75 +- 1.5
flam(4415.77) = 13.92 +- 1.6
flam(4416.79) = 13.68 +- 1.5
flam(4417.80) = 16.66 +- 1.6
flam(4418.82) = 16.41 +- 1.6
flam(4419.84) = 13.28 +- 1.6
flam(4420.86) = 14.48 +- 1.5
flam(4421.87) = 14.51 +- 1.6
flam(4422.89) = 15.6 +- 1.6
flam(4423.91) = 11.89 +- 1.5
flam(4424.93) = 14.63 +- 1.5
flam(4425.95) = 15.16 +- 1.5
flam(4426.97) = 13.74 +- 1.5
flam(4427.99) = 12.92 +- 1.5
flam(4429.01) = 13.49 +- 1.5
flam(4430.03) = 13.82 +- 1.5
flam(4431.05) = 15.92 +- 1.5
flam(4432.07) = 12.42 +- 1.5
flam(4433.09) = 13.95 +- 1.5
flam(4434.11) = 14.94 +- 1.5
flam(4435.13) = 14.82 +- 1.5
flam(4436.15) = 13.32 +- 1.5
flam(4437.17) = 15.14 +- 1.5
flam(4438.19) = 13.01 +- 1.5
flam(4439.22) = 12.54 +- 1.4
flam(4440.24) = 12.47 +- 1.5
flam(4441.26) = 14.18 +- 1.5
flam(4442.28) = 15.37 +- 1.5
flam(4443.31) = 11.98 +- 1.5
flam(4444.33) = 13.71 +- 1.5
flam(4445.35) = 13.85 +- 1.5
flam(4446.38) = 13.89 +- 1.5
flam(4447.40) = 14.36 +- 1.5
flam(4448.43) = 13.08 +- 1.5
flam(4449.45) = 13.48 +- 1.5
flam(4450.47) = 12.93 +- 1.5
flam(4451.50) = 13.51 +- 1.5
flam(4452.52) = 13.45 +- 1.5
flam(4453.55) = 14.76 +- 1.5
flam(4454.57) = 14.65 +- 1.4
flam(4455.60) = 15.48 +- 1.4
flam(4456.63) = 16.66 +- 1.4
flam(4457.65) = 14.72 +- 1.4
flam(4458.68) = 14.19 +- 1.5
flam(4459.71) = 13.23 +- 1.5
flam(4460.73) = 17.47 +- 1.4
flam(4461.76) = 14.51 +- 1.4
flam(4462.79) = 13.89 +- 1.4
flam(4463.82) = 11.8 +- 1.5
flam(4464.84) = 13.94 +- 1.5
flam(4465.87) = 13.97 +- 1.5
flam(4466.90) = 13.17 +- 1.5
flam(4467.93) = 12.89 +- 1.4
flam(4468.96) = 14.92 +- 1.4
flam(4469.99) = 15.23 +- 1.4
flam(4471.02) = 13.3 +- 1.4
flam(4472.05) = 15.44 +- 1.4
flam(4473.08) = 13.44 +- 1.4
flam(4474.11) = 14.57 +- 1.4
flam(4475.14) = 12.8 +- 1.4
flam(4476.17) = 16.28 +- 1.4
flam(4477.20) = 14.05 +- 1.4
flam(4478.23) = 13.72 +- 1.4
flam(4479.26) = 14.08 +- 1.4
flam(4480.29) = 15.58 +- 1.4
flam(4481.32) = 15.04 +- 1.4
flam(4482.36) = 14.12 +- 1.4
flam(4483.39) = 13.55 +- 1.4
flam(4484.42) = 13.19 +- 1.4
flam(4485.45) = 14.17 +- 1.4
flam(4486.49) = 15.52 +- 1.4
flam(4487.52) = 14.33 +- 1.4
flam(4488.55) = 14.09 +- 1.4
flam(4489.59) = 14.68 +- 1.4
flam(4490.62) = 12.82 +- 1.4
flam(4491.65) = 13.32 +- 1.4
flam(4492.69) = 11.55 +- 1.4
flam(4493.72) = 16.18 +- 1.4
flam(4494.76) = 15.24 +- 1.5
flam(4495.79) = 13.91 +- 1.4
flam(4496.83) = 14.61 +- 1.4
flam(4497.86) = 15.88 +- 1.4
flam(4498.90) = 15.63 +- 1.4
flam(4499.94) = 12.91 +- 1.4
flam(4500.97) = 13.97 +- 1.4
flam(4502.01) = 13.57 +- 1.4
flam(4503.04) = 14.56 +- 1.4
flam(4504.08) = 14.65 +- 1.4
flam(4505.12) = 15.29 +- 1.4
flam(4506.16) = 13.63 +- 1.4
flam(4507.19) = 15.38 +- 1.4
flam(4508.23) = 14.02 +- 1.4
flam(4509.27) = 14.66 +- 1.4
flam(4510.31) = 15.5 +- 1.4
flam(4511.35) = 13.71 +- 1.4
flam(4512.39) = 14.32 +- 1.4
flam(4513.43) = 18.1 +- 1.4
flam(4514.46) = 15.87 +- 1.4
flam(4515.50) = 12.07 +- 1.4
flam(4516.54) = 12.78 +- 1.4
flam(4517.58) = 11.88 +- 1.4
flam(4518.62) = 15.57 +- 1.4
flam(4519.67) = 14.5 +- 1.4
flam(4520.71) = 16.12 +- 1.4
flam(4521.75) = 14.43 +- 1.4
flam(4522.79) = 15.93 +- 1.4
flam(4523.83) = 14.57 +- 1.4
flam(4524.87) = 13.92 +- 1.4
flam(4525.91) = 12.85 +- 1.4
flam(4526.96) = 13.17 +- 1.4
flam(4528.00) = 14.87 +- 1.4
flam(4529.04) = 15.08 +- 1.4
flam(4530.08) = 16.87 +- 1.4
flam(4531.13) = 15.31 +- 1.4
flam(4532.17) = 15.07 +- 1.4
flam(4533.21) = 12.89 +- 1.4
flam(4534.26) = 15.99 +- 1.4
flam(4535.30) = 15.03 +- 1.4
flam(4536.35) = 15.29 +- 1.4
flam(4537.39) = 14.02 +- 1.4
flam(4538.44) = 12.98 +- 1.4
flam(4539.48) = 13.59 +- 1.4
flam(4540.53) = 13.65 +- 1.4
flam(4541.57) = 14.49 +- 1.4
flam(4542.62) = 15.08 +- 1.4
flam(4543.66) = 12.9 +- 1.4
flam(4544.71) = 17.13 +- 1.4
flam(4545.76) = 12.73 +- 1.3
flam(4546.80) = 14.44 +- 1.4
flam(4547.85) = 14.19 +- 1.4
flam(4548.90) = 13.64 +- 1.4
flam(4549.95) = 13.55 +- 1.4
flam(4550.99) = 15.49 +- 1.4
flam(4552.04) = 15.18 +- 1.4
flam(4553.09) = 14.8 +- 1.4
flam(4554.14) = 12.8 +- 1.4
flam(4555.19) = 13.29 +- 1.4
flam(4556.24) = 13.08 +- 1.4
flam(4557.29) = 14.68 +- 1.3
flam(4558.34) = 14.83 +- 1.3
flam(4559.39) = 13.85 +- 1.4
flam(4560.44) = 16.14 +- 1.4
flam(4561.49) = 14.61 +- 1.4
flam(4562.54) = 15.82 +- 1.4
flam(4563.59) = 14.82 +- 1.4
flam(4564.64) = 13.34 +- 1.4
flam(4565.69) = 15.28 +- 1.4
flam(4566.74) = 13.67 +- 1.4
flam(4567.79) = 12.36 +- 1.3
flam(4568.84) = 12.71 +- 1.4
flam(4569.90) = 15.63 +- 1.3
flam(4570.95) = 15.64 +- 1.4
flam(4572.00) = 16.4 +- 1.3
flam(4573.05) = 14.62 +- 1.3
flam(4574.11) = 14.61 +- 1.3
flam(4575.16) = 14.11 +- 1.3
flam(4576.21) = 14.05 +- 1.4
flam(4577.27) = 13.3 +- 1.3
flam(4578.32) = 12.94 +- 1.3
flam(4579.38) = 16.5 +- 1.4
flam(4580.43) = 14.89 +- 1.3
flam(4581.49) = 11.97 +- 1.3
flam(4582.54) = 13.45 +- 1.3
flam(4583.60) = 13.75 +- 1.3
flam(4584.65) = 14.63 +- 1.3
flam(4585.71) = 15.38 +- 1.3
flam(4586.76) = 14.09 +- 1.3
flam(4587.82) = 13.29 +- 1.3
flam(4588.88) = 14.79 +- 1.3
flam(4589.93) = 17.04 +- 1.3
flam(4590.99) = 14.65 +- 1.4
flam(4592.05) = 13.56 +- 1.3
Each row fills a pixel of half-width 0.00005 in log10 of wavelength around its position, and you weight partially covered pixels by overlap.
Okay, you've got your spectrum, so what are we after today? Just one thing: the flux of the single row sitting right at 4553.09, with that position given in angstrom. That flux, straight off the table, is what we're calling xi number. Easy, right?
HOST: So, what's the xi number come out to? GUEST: 14.8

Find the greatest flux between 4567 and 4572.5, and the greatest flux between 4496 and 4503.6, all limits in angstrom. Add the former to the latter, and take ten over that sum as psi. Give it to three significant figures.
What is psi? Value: 0.310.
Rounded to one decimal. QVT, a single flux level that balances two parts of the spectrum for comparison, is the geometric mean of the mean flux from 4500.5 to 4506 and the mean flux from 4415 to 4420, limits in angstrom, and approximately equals 14.6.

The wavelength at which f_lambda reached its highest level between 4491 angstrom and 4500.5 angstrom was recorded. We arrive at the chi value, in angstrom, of 4493.72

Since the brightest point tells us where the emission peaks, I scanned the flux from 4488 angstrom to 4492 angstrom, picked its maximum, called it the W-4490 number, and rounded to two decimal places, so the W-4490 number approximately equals 14.68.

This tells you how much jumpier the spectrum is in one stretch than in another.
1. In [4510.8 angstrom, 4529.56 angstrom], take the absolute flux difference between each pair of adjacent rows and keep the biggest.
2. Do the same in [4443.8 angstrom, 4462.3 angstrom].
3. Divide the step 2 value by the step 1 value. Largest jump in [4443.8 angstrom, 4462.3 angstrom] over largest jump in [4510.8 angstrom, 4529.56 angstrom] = 1.12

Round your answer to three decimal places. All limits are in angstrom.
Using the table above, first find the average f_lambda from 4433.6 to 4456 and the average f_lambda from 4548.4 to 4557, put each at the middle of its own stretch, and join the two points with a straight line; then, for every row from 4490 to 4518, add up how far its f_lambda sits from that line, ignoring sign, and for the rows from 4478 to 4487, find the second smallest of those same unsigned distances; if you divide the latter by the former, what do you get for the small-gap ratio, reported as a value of 0.006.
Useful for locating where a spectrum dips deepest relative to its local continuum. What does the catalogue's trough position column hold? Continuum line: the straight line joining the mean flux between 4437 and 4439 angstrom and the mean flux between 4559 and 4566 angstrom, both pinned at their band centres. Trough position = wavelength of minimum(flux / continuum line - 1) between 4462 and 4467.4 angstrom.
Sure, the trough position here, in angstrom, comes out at 4463.82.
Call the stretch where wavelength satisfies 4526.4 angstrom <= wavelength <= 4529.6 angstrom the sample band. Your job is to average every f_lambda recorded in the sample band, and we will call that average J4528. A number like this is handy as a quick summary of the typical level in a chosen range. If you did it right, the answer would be 14.4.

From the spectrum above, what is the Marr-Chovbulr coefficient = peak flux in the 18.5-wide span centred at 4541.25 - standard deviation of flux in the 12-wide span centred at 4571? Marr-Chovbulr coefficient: 15.9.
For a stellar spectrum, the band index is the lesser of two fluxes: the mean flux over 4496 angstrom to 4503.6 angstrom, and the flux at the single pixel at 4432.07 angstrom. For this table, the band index 12.4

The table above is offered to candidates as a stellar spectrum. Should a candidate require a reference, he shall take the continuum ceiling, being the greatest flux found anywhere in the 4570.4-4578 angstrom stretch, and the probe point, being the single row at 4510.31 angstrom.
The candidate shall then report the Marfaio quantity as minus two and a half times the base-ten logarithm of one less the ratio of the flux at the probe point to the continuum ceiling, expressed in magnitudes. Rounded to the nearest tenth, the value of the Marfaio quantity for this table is 3.2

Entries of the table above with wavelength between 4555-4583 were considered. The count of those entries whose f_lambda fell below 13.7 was 10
